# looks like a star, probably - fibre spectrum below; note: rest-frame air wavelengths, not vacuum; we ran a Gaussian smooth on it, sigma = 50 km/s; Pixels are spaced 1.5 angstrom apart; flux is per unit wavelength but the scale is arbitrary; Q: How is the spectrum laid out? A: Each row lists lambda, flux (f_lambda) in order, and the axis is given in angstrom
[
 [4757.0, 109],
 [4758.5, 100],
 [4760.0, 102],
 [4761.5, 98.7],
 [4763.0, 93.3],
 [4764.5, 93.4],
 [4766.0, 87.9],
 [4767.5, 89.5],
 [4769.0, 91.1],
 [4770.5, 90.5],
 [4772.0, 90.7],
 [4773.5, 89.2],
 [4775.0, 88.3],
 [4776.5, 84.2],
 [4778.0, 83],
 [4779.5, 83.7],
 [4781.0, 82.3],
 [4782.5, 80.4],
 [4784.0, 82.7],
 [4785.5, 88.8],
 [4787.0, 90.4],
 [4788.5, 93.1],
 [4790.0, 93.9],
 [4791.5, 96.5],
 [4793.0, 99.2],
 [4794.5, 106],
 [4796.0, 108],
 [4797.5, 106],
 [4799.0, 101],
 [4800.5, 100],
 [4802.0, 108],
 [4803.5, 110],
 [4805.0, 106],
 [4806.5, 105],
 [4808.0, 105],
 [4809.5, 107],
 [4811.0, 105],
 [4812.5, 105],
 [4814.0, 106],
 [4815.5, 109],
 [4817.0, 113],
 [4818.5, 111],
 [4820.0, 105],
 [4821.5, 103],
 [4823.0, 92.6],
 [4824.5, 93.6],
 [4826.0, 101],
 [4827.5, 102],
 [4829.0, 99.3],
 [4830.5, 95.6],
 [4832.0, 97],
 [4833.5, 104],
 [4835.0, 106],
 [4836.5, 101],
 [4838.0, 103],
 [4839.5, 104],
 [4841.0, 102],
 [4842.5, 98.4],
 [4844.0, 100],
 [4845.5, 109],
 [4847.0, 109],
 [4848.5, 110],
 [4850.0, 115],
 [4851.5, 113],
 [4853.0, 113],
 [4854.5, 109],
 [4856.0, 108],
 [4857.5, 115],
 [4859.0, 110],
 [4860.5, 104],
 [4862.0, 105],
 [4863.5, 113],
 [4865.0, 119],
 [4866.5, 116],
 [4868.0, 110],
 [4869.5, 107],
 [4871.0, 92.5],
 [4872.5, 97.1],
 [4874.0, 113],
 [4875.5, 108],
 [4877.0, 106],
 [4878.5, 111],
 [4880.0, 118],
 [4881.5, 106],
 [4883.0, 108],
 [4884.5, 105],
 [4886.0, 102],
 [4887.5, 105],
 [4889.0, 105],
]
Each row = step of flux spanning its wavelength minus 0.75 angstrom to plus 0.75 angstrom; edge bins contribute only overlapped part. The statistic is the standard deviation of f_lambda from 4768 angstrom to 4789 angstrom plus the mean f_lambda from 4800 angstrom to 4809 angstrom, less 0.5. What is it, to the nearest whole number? 109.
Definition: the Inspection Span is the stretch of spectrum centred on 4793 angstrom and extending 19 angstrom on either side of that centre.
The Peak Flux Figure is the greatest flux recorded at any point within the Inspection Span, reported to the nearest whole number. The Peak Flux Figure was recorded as 110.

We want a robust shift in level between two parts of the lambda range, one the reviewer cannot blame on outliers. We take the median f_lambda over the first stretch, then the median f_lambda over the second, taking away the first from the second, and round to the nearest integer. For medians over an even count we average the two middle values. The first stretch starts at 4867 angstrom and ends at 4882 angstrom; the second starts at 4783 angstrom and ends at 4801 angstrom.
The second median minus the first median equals -10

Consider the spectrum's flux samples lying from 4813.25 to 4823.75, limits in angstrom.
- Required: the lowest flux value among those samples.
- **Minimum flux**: 92.6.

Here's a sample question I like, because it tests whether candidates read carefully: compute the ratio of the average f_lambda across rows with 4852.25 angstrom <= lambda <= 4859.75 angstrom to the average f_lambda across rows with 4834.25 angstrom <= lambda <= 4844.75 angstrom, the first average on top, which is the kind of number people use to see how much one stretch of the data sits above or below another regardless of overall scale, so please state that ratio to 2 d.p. 1.09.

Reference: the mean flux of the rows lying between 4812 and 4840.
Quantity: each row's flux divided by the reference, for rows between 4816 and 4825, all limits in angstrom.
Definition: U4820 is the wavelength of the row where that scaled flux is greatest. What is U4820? 4817.0 angstrom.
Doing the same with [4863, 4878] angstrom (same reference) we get 4865.0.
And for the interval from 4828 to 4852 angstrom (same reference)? 4850.0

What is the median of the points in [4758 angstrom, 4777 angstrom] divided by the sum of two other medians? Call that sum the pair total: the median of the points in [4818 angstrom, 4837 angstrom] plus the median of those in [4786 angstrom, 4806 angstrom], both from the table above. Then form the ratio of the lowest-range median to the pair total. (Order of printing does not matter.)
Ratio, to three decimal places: 0.449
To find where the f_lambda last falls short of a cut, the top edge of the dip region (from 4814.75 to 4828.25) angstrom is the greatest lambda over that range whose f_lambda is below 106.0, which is 4827.5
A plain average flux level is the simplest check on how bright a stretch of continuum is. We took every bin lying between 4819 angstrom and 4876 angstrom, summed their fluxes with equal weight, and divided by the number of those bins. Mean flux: 105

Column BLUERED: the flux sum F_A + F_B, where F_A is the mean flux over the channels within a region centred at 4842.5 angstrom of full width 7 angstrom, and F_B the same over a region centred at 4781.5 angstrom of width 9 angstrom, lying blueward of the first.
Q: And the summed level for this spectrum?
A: 186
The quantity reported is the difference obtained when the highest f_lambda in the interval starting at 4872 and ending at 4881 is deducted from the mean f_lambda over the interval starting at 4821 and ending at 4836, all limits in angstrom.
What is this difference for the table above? -19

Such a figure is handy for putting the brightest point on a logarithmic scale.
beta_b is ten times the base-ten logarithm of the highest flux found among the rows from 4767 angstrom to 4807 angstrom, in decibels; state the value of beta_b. 20.41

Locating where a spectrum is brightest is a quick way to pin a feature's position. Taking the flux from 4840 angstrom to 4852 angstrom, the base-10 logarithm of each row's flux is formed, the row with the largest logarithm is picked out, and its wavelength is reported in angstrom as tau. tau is 4850.0 angstrom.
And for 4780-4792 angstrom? 4791.5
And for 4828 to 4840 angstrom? 4835.0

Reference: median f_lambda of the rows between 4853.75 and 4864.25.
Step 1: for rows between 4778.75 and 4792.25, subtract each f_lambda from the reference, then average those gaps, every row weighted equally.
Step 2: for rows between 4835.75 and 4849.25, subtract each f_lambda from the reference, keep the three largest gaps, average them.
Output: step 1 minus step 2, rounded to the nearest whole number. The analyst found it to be 12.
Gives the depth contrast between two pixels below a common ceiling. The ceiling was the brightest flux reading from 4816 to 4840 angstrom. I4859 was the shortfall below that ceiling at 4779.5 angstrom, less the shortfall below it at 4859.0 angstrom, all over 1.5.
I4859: 18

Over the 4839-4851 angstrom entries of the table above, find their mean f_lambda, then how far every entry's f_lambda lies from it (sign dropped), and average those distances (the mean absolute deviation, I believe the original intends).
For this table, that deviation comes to 4.8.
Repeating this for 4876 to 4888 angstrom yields 3.5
